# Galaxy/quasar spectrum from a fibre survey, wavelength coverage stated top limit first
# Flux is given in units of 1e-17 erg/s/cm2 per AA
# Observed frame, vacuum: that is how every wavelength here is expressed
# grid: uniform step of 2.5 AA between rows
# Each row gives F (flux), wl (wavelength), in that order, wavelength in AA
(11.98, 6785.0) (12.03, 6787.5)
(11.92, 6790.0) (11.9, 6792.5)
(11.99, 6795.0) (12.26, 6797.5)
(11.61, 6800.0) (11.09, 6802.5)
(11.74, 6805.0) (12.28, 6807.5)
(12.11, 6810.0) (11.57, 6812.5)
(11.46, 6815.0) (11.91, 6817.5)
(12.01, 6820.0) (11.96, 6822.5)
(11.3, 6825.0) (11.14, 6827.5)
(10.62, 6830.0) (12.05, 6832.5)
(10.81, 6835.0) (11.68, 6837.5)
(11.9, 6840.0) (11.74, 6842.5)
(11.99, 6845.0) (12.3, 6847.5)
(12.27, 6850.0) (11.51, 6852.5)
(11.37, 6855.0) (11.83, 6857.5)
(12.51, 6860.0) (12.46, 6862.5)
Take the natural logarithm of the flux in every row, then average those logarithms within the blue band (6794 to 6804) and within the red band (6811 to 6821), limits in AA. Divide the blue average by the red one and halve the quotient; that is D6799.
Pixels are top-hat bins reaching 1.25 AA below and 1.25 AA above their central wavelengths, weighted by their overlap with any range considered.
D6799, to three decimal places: 0.500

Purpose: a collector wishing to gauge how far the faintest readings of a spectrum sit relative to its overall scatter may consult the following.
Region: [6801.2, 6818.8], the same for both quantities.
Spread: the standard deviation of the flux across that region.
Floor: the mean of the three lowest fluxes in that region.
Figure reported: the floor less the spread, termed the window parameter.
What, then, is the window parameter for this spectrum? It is 11.0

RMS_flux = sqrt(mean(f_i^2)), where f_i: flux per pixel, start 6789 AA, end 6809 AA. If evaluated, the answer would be 11.85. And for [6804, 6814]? 11.93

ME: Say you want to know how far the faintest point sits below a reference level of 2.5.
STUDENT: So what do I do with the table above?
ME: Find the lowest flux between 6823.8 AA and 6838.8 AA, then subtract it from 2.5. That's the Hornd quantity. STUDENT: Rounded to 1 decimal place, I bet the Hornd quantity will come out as -8.1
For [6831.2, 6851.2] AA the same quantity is -8.3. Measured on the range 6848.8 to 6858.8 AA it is -8.9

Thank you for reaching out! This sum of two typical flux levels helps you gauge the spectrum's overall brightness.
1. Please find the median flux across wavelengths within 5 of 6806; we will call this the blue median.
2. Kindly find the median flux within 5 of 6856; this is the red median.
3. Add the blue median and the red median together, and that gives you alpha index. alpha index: 23.6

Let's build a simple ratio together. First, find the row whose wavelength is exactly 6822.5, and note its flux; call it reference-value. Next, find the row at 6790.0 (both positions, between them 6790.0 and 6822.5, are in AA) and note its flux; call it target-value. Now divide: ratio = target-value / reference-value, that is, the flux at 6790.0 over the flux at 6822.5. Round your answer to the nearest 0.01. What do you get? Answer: 1.00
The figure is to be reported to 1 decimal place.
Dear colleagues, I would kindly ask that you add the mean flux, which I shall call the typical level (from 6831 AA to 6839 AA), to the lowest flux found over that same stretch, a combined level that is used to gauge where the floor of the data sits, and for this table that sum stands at 22.3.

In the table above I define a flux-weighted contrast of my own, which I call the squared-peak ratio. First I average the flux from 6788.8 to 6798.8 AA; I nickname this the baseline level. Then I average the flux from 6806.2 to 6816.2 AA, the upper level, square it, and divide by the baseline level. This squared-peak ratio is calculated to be 11.7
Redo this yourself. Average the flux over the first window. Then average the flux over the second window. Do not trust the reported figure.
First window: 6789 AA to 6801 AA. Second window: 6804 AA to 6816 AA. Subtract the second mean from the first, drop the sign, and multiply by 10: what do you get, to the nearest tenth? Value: 1.0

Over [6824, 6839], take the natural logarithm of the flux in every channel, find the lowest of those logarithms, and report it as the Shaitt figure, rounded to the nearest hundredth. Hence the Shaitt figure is 2.36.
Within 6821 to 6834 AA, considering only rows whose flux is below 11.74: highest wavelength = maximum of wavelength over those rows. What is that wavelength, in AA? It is 6830.0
